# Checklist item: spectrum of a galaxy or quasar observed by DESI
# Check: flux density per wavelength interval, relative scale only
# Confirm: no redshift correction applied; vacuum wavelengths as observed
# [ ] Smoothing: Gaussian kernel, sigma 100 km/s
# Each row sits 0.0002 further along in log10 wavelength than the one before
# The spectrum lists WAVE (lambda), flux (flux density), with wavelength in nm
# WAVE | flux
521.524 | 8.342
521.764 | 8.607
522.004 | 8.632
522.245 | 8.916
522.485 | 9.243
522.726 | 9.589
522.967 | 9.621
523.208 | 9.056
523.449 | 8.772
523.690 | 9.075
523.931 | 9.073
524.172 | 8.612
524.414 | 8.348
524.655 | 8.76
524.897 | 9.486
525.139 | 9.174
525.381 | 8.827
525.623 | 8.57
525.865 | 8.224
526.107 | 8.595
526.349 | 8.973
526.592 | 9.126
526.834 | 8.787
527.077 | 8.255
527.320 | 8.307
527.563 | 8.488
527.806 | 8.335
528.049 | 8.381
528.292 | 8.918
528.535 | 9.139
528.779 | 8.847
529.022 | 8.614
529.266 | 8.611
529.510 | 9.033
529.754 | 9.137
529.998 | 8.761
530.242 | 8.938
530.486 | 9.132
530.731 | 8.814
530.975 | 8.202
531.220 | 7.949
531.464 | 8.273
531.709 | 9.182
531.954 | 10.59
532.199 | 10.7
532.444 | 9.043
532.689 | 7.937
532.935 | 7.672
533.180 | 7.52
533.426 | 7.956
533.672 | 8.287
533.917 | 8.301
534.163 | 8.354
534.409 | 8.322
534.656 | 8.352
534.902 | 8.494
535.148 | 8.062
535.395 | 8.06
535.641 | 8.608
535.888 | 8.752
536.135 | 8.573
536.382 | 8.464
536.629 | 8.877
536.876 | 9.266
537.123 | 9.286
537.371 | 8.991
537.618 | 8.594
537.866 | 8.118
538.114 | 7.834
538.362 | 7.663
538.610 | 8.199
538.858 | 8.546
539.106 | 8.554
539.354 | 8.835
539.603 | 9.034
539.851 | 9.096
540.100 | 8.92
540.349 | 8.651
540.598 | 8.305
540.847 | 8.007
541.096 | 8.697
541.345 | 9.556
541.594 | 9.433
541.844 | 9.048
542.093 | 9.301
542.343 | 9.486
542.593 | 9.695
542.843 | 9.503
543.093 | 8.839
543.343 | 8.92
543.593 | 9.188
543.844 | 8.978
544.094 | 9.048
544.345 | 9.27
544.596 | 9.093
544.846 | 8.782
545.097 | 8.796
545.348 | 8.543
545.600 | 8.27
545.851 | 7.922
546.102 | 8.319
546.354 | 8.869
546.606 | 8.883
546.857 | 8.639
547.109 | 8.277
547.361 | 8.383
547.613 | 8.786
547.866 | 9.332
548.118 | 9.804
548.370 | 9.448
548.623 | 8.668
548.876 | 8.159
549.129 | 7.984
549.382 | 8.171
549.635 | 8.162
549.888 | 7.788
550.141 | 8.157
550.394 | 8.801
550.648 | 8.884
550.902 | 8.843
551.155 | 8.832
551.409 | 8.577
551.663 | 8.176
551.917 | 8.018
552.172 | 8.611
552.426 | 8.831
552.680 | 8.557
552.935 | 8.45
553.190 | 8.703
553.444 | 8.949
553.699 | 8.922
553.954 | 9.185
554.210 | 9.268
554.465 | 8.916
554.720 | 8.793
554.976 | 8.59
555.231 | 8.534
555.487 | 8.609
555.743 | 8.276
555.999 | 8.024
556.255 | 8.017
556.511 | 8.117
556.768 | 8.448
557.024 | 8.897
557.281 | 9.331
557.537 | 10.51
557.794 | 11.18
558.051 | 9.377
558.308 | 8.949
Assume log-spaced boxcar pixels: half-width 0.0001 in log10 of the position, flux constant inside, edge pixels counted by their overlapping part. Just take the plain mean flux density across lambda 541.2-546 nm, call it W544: 9.0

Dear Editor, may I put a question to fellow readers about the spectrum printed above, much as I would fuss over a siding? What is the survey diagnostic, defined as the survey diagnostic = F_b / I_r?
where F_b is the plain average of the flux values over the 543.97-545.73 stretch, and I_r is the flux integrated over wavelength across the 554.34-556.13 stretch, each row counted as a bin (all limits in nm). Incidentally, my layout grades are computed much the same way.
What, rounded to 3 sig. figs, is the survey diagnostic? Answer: 0.578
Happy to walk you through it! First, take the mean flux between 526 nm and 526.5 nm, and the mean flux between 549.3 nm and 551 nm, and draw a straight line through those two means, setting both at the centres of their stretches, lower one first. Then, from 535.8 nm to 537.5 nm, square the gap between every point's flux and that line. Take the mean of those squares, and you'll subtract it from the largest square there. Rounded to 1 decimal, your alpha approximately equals 0.3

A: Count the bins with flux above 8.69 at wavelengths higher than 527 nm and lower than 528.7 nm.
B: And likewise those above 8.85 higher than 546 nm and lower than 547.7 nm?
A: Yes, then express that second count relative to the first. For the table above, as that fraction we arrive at 1.00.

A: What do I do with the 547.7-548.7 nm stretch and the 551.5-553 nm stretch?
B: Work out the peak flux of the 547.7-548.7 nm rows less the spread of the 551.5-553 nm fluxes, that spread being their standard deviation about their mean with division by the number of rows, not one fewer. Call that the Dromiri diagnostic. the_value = 9.5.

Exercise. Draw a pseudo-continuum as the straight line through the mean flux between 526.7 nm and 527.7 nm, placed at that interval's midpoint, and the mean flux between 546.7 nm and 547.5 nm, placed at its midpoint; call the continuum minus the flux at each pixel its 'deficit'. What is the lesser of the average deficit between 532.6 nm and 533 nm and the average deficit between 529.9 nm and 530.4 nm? -0.4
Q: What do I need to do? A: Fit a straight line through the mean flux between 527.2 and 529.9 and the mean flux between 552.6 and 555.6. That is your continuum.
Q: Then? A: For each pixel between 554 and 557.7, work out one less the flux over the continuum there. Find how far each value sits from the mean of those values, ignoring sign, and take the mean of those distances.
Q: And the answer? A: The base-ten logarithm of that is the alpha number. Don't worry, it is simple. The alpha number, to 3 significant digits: -1.27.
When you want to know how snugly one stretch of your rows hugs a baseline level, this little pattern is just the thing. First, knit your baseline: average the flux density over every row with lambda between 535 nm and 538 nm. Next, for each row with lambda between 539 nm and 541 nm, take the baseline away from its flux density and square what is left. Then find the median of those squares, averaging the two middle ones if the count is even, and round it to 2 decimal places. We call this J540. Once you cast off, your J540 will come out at 0.10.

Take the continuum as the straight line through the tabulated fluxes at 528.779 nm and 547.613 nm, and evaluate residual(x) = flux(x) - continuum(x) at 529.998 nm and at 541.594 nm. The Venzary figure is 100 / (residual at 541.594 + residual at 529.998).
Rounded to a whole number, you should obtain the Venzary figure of 183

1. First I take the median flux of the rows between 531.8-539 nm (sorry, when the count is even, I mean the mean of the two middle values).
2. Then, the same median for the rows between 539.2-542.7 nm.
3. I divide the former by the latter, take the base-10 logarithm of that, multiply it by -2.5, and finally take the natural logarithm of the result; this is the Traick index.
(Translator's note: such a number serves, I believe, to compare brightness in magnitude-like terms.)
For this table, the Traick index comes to -2.46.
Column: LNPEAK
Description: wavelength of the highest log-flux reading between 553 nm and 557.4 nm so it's 557.281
